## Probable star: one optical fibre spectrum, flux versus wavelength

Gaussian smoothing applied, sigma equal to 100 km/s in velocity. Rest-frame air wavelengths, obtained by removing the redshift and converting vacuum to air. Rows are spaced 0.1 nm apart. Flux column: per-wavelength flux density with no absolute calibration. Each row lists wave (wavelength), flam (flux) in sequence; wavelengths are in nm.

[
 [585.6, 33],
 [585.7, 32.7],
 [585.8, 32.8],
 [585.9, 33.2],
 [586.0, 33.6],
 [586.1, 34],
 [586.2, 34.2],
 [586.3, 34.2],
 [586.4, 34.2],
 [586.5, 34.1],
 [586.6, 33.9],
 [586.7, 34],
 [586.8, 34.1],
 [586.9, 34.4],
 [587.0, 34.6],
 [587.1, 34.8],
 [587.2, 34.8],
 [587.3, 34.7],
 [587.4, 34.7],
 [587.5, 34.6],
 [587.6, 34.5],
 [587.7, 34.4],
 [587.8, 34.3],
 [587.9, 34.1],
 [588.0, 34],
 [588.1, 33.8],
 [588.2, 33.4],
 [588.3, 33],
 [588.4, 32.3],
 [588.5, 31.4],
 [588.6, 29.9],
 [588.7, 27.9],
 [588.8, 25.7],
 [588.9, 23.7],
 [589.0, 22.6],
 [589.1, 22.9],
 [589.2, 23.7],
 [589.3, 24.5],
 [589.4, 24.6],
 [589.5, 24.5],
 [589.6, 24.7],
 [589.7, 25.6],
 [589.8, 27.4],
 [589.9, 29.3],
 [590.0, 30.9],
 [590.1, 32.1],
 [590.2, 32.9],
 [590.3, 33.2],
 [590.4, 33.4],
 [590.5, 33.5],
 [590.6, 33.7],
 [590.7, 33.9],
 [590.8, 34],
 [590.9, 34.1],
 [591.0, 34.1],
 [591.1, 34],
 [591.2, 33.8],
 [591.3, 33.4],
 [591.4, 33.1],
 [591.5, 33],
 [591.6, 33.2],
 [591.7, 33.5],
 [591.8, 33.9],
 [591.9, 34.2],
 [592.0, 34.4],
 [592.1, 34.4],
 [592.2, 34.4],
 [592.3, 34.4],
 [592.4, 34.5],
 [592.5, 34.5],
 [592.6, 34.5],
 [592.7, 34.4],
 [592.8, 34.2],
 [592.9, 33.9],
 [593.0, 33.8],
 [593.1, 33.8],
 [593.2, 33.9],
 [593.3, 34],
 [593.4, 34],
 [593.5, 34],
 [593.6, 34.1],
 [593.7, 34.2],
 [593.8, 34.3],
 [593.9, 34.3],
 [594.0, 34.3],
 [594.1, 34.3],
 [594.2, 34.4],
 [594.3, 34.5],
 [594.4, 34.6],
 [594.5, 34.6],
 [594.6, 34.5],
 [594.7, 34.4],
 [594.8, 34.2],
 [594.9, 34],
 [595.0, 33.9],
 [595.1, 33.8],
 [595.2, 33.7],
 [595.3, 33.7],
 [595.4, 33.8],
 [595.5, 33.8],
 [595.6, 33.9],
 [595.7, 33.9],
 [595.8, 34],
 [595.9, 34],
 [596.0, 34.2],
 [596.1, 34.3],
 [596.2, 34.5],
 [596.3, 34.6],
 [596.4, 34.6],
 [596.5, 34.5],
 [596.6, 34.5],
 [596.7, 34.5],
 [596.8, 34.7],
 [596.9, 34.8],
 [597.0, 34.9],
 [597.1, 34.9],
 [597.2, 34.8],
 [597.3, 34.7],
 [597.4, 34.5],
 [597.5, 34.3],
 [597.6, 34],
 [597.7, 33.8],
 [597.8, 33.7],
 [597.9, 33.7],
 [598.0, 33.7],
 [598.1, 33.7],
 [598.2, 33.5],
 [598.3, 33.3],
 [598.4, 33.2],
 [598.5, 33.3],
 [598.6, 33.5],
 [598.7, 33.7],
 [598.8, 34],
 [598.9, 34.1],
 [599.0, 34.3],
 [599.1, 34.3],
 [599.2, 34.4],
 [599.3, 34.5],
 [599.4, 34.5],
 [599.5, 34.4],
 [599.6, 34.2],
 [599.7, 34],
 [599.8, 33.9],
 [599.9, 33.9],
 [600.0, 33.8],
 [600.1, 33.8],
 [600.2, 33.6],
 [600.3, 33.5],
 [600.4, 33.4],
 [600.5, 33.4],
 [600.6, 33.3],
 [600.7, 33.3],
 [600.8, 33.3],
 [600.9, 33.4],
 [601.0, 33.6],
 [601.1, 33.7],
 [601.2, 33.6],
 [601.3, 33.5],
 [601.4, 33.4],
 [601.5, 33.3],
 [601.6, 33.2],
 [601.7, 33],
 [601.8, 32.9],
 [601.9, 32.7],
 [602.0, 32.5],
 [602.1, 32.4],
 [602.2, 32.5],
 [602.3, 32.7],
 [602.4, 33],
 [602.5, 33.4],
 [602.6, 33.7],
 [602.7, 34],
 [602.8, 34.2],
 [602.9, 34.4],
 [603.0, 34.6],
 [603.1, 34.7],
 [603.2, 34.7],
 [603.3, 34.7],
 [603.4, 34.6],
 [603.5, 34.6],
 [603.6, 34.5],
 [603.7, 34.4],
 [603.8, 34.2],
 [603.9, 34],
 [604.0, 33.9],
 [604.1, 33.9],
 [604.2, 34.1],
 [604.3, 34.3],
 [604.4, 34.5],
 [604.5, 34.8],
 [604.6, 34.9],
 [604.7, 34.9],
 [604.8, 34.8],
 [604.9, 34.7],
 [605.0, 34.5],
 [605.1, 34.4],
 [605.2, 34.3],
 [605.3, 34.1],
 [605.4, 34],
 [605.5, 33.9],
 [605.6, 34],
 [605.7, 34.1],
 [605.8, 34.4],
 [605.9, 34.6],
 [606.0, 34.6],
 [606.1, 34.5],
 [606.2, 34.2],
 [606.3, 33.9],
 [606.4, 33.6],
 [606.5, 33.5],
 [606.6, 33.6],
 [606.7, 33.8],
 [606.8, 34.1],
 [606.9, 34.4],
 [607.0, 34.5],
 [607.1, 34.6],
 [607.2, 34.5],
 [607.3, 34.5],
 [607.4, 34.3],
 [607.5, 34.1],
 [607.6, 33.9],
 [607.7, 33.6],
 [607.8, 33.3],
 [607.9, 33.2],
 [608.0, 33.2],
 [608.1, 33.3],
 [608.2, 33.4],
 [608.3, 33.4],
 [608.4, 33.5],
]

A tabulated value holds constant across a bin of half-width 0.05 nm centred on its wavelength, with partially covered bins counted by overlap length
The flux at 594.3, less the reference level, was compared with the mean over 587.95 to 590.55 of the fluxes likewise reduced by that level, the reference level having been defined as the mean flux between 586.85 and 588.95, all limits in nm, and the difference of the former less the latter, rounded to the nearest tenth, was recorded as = 5.6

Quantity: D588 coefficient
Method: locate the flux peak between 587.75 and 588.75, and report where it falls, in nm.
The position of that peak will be 587.8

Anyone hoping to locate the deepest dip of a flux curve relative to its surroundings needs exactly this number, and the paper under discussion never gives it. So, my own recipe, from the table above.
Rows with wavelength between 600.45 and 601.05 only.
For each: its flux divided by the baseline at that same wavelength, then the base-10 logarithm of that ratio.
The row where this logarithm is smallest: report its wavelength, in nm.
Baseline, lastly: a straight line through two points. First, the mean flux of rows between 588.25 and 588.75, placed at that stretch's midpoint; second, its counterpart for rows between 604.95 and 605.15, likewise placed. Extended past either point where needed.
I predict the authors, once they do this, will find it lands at 600.8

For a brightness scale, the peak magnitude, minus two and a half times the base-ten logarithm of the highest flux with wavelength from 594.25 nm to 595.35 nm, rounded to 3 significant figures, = -3.85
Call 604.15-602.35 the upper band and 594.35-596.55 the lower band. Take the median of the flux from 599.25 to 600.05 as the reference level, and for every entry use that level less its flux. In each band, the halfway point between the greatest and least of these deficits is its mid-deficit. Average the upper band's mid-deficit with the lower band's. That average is 0.10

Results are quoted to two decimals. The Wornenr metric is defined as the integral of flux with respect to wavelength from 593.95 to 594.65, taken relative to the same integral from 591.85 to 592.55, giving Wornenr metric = 1.00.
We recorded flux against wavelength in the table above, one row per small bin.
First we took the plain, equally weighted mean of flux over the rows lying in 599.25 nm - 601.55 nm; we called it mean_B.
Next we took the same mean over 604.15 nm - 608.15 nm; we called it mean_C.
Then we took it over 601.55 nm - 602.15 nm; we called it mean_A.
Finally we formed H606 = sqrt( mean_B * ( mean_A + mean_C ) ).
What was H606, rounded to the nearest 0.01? 47.50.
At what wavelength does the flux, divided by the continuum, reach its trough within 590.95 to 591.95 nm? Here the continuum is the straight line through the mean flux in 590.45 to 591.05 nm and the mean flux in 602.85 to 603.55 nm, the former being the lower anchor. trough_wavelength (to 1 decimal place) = 591.5 nm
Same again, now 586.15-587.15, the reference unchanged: 586.6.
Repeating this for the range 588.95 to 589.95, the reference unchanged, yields 589.0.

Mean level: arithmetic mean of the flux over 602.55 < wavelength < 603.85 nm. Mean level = 34.4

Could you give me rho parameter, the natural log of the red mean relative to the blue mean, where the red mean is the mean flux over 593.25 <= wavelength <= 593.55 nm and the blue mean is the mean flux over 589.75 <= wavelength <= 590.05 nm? 0.15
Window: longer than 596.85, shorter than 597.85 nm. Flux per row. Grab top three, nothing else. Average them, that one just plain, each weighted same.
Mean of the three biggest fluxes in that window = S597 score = 34.9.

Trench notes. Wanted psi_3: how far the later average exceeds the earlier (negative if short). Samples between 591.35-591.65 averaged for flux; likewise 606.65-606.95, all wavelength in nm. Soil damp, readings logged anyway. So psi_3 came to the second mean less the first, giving 1.0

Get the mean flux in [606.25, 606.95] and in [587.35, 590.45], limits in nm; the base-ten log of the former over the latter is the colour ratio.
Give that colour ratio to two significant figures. 0.055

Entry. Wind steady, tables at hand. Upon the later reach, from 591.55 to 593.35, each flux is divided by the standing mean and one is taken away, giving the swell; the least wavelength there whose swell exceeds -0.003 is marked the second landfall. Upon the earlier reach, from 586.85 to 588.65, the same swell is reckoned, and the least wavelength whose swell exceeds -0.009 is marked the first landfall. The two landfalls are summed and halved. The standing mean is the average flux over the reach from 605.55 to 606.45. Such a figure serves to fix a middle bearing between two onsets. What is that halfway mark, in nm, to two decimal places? 589.40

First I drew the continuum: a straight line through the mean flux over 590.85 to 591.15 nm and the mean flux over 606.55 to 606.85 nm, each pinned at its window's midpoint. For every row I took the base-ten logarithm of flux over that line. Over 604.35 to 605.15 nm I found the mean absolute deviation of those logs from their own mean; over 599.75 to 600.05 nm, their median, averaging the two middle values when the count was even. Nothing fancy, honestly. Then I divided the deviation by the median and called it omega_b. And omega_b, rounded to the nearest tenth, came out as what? -4.5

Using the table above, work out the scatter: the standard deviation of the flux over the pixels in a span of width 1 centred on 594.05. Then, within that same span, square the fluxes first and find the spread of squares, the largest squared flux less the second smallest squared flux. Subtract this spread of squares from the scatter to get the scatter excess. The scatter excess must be -27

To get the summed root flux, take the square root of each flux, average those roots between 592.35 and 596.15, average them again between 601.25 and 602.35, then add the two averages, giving 11.6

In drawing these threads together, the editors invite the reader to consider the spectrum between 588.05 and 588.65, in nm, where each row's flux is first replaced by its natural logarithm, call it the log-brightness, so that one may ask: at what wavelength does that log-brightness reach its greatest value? 588.1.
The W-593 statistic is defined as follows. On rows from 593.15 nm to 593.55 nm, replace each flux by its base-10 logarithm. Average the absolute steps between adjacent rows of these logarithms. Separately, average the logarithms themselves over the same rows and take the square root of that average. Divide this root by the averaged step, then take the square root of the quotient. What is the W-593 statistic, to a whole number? 54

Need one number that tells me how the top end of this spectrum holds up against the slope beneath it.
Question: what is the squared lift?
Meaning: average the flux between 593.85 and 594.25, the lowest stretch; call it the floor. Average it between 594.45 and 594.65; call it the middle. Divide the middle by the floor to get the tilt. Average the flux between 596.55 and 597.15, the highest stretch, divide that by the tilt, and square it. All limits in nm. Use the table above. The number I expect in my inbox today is 1190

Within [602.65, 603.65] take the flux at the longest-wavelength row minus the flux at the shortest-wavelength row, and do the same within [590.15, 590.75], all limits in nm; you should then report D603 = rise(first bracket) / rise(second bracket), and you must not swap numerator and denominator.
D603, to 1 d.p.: 0.5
